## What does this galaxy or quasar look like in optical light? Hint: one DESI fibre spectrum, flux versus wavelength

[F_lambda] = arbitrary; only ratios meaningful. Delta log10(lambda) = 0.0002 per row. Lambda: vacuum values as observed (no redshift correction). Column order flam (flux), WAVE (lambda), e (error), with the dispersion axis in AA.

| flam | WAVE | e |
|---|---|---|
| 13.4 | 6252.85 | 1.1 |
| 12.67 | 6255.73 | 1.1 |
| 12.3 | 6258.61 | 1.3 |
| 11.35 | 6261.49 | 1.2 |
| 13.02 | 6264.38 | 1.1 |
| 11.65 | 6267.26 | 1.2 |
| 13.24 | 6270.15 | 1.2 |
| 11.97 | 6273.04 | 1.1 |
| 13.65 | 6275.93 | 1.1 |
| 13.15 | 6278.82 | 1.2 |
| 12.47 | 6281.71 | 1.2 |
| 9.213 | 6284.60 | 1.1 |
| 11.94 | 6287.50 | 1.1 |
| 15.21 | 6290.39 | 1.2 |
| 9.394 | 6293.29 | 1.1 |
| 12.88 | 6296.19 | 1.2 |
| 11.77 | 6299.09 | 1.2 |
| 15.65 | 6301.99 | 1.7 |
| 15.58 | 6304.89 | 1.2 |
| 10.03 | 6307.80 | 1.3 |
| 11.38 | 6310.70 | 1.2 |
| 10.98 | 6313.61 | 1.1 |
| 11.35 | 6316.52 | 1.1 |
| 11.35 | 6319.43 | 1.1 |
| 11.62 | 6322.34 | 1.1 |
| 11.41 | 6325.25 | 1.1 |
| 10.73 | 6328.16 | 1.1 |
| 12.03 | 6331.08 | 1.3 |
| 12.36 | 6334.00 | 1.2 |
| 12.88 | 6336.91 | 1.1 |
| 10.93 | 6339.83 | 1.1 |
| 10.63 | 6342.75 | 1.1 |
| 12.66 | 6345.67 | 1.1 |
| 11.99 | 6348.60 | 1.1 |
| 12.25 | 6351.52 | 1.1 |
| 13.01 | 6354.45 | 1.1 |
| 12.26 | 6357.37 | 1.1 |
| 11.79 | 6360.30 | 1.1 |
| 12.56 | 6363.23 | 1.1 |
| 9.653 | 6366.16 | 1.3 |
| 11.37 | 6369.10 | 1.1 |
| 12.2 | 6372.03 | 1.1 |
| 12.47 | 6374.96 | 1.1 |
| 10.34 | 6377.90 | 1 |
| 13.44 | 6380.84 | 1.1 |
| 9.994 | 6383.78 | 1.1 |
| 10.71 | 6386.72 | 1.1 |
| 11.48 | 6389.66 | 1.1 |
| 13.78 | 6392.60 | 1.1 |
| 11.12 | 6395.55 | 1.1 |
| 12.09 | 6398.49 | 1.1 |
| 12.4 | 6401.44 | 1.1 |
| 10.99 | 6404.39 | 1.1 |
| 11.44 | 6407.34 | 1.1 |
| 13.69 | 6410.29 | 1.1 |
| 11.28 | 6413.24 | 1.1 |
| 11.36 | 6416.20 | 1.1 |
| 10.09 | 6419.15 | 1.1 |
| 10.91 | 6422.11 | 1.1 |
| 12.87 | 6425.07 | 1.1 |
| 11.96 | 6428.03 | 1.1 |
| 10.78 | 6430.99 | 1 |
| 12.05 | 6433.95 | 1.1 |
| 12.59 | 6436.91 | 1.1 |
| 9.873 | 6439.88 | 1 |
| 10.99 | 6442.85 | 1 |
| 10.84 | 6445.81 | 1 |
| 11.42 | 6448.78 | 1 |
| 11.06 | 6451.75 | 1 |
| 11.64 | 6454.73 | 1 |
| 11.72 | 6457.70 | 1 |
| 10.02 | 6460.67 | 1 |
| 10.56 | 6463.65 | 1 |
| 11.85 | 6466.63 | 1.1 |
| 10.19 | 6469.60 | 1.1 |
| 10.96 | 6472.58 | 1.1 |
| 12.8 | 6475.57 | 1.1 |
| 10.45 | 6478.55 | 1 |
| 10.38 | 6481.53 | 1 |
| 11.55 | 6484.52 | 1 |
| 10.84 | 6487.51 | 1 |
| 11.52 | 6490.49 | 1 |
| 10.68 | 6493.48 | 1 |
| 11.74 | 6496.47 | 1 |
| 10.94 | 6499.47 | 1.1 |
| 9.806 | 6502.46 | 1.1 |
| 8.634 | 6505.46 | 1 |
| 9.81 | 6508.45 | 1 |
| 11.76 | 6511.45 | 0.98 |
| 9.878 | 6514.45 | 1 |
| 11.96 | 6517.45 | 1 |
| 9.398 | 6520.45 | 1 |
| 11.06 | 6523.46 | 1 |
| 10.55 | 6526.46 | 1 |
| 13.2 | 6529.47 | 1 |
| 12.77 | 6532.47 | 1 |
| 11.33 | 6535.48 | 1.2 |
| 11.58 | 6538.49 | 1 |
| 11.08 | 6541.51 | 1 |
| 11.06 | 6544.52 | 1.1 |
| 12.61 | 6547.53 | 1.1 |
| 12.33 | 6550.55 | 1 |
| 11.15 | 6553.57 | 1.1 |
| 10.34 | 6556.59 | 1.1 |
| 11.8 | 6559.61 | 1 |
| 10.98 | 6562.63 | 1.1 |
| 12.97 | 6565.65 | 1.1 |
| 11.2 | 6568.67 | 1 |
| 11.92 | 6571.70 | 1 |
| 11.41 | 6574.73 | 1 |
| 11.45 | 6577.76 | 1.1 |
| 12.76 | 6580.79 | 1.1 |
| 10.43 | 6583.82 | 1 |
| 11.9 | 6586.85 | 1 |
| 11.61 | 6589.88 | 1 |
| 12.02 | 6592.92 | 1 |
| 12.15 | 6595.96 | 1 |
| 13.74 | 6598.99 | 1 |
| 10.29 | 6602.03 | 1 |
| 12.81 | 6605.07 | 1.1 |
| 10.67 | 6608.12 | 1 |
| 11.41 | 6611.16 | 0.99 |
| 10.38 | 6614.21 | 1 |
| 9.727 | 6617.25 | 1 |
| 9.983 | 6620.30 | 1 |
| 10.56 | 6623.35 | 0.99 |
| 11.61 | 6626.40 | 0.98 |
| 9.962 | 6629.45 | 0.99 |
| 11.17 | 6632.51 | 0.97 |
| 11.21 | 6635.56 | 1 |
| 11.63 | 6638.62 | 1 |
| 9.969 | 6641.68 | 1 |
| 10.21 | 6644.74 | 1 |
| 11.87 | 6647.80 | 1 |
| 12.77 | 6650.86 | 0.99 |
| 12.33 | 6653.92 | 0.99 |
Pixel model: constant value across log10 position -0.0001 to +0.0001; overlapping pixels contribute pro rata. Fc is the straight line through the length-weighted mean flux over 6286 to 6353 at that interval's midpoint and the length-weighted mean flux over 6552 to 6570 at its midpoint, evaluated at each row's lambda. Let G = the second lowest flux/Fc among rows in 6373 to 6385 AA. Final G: 0.87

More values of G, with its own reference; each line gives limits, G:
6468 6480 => 0.90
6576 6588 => 1.01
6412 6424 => 0.93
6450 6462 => 0.95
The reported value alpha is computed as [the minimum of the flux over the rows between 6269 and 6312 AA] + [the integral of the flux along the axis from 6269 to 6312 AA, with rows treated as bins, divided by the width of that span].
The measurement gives 21.7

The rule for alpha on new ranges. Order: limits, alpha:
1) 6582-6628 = 21.0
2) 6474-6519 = 19.5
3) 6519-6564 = 20.8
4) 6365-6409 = 21.2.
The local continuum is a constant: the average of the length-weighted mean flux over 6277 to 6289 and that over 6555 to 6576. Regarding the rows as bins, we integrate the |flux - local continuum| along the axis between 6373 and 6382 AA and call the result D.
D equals 11.2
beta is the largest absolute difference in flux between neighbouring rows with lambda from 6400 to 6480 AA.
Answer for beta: 2.7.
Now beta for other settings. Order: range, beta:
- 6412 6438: 2.0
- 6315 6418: 3.4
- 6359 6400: 3.4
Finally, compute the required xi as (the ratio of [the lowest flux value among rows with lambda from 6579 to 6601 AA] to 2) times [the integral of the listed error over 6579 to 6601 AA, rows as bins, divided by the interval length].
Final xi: 5.30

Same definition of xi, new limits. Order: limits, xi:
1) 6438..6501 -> 5.06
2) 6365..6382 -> 5.37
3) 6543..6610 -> 5.35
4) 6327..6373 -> 5.46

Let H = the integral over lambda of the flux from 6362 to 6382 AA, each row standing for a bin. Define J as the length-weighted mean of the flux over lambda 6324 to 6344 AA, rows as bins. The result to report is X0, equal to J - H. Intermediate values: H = 234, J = 11.6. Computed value -222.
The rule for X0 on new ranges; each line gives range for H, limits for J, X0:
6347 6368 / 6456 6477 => -239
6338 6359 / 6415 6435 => -240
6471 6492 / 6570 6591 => -224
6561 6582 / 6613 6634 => -237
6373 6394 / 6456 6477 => -236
